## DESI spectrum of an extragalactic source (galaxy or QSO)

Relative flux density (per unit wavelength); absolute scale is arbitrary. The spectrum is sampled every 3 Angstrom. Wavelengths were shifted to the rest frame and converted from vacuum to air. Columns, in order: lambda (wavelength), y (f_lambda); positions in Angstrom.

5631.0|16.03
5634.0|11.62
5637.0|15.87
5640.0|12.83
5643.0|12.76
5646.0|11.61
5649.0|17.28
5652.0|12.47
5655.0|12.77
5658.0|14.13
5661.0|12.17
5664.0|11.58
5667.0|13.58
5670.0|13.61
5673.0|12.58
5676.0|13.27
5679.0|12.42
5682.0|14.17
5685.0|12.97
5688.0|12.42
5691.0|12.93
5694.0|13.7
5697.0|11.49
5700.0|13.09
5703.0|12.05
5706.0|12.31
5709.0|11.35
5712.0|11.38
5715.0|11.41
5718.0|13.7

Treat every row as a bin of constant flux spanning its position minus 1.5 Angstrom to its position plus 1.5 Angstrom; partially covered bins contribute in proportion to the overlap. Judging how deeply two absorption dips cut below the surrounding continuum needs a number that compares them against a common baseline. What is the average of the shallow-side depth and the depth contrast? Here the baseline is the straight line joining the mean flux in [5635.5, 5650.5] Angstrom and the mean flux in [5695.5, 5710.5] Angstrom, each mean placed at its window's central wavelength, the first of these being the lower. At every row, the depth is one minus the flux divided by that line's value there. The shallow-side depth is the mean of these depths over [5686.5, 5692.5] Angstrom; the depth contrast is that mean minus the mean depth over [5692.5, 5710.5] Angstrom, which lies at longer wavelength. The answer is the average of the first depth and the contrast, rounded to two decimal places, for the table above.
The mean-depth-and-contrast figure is 0.00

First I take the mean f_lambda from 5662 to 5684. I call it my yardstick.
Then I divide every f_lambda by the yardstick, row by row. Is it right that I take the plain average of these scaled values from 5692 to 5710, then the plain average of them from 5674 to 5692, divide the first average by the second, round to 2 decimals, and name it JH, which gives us 0.95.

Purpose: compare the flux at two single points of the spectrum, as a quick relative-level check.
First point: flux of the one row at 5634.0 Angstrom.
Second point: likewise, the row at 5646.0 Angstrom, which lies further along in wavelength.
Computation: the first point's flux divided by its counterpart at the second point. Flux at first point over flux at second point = 1.00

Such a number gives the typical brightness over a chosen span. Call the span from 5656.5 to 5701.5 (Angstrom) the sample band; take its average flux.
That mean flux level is 12.9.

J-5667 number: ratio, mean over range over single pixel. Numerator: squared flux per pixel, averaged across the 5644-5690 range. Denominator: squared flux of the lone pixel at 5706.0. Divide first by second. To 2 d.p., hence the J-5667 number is 1.15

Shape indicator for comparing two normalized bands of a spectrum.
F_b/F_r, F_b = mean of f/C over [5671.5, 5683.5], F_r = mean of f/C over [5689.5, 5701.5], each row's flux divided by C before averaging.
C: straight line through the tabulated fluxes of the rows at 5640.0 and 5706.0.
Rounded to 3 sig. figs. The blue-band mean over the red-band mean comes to 1.01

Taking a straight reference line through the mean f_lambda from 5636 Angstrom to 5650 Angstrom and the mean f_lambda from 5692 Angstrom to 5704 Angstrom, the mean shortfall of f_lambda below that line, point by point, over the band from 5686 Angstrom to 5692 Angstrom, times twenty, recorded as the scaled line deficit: 3.0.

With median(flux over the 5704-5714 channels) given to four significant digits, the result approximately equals 11.38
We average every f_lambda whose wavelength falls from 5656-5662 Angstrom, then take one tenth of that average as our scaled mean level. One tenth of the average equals 1.32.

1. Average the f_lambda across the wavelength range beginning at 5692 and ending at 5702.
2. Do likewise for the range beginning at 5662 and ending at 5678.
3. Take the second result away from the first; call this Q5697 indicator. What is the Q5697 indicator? -0.2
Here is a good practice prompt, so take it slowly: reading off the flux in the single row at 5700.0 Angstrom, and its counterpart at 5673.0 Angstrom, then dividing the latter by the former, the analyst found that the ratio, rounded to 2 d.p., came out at 0.96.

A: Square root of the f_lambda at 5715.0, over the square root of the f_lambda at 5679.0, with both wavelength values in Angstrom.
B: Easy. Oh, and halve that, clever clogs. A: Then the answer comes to 0.479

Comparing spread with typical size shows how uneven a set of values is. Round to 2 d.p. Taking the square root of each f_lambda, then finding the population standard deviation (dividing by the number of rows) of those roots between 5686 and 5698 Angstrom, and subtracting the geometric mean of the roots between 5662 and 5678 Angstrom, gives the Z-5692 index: -3.48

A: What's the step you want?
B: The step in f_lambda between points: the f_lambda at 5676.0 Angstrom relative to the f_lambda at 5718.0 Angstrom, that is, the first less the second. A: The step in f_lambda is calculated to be -0.4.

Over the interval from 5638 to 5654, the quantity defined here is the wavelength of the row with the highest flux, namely 5649.0 Angstrom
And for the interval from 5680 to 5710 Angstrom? 5682.0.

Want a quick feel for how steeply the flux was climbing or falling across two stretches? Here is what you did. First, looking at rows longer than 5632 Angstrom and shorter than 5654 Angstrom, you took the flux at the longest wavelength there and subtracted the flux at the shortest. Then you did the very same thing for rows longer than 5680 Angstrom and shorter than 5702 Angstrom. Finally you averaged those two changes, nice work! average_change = -0.1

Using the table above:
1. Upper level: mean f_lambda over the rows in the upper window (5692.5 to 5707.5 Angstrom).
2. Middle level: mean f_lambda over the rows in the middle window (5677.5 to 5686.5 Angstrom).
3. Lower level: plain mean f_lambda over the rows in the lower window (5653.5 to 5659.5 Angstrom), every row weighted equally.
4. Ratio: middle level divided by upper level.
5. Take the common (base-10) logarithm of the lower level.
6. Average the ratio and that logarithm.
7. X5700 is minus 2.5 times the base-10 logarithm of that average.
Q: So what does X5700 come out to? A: -0.094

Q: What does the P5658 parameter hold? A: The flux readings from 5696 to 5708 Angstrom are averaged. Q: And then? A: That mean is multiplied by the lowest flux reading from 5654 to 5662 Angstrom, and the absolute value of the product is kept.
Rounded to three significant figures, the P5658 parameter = 149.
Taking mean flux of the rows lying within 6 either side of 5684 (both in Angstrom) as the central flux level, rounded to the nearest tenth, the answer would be 13.0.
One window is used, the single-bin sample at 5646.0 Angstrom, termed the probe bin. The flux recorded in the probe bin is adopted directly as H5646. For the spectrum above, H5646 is 11.61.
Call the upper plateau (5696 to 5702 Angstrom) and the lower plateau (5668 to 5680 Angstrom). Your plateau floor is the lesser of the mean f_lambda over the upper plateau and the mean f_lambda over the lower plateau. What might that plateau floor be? 12.3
